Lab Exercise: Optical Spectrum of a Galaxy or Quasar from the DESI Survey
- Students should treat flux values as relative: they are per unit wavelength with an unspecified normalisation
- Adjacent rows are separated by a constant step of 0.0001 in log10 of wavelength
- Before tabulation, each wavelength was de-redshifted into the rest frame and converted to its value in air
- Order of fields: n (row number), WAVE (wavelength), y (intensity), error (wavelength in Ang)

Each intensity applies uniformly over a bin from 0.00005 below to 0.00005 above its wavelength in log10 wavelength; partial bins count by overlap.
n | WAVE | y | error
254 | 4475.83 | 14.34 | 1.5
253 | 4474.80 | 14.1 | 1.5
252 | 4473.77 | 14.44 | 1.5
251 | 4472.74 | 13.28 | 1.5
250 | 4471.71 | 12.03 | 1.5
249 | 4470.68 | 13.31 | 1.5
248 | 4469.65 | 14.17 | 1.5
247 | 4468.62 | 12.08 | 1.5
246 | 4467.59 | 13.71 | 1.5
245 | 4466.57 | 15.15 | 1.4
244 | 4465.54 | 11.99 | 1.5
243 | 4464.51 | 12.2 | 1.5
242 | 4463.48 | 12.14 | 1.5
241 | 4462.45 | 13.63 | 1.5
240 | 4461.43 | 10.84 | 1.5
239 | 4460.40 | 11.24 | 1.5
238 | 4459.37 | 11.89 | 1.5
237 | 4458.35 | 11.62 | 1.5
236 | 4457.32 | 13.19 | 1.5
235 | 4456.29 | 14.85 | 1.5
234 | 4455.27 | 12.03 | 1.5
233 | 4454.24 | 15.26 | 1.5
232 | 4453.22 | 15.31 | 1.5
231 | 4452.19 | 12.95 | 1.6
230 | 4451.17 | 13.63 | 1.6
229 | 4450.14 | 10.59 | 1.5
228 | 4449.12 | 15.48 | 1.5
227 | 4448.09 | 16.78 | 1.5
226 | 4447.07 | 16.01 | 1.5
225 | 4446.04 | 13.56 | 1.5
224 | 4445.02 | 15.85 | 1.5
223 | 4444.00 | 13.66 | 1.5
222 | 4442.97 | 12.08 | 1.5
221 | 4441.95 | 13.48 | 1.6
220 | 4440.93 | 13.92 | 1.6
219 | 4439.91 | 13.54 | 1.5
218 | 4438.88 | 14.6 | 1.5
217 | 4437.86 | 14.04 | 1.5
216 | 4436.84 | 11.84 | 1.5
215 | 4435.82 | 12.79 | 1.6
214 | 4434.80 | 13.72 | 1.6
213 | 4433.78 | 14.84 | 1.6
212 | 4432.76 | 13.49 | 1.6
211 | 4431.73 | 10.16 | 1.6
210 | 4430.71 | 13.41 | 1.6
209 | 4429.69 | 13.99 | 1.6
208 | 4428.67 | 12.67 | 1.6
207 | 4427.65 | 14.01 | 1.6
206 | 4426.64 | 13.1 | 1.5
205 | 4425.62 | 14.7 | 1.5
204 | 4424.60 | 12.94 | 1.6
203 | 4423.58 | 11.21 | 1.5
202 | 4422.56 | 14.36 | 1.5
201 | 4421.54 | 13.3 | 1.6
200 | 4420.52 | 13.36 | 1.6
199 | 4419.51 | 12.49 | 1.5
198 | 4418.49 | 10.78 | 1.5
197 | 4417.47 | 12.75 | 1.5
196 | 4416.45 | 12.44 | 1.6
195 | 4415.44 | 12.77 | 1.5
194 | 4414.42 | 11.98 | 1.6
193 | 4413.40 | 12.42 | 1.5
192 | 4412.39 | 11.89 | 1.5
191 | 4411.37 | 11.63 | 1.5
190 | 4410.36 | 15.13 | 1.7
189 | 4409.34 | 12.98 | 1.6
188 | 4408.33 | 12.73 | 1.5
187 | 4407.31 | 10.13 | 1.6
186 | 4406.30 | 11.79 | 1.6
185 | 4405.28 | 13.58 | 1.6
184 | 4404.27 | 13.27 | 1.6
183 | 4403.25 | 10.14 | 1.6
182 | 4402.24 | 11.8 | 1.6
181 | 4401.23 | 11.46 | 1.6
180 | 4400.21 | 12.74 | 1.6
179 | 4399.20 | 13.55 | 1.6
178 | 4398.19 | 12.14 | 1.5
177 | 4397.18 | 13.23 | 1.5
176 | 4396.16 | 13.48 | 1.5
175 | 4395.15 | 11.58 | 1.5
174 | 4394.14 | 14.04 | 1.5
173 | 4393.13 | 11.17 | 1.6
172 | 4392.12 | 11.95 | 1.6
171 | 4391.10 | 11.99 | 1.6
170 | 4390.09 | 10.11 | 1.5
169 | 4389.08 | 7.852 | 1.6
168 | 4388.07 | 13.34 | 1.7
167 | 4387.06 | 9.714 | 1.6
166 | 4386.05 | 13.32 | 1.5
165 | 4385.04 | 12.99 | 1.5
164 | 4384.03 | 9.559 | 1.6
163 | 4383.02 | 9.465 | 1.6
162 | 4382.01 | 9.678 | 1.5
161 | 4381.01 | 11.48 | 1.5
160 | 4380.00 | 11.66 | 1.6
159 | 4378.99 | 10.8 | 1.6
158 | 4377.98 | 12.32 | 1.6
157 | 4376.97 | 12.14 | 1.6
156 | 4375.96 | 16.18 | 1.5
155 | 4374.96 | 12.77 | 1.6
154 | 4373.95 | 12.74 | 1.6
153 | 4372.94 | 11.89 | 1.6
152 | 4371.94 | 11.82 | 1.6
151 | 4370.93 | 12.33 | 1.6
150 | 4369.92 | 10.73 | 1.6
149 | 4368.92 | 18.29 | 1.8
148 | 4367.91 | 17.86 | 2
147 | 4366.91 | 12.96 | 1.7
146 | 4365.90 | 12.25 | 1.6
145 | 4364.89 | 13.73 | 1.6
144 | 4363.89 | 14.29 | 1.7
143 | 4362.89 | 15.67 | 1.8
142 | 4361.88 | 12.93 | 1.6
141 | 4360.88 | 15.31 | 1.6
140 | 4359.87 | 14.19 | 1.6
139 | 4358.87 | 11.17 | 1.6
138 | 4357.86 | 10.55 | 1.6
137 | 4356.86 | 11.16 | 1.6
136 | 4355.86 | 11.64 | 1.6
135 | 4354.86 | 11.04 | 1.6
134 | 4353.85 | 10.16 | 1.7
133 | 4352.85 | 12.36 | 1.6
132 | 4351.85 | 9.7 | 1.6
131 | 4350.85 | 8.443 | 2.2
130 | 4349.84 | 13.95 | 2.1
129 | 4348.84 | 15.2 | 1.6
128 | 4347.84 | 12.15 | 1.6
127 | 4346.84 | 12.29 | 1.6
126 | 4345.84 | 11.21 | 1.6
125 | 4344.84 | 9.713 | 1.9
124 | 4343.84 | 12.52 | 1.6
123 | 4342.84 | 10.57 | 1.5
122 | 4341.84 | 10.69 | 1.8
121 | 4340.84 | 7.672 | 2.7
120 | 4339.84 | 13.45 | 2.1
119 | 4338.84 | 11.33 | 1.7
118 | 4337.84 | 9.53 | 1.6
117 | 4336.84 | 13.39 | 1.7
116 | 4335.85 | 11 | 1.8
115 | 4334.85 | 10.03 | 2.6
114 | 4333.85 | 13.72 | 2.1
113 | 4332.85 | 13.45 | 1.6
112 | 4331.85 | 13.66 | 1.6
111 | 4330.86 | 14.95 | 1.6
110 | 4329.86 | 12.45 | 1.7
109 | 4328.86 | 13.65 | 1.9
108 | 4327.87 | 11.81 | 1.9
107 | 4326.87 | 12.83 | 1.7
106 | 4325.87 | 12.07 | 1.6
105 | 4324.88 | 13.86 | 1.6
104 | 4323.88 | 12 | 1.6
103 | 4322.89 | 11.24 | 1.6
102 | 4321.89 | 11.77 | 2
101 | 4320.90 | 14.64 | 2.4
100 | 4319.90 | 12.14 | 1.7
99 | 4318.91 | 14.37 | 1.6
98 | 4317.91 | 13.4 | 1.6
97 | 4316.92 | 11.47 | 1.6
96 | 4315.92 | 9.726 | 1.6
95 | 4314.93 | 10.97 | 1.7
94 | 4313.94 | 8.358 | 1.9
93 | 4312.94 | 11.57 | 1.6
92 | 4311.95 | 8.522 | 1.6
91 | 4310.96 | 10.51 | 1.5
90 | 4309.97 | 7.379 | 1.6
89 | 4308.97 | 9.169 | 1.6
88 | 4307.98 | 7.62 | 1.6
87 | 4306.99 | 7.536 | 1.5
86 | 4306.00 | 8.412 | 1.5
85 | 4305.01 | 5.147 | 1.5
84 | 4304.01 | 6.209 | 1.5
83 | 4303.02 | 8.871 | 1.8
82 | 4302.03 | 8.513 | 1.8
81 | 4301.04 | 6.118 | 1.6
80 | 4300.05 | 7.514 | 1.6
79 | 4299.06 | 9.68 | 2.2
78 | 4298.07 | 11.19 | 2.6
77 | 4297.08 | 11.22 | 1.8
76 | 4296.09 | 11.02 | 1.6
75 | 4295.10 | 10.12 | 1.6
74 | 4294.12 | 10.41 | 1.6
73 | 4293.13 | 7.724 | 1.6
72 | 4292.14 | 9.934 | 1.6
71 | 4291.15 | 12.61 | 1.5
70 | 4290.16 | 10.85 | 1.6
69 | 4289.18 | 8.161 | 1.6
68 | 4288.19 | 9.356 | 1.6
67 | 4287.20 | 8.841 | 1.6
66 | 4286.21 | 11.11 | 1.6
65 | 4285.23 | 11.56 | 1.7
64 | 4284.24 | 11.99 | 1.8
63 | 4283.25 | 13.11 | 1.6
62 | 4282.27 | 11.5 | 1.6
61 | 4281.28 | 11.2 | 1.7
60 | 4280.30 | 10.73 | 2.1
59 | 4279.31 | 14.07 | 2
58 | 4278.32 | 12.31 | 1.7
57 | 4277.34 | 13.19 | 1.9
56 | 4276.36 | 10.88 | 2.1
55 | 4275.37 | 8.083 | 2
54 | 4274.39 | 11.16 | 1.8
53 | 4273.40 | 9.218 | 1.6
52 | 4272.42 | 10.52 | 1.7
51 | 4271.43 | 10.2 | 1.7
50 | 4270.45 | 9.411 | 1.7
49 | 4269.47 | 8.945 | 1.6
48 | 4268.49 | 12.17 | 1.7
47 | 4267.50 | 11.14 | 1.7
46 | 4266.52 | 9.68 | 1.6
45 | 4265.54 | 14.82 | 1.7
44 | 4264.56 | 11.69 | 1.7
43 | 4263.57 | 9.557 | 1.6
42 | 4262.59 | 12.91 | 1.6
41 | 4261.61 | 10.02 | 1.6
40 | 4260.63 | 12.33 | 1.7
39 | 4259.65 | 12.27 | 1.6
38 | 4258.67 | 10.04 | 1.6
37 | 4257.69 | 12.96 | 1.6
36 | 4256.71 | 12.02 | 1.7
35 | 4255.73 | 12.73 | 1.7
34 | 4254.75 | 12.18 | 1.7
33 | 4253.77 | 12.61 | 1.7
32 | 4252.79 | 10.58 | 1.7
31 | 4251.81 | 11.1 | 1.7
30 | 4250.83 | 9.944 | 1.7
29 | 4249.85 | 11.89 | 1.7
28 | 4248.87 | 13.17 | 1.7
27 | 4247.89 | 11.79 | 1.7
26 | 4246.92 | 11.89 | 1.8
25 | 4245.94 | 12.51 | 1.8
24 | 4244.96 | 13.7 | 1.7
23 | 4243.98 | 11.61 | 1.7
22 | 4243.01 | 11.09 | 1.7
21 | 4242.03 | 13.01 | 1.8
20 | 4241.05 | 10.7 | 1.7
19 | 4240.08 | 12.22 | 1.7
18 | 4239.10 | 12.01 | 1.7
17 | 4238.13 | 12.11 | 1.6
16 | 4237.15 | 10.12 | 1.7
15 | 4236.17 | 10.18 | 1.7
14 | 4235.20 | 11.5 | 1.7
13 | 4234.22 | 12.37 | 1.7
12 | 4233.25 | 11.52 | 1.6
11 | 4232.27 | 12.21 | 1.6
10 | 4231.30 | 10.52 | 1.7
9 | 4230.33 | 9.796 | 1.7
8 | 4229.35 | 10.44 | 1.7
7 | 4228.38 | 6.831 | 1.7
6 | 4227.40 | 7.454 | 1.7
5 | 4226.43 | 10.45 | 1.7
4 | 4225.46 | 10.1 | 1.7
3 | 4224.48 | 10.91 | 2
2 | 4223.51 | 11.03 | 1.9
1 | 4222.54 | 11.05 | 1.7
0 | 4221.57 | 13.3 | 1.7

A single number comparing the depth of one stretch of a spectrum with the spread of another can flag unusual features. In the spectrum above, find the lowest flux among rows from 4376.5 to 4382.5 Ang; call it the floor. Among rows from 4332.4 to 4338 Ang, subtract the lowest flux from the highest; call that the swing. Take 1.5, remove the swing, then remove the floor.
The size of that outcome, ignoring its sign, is 12.4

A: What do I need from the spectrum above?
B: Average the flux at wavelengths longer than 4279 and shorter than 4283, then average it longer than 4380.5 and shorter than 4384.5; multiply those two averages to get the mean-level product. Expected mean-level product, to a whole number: 119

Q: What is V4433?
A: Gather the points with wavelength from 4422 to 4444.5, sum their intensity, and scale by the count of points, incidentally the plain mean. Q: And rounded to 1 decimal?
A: 13.3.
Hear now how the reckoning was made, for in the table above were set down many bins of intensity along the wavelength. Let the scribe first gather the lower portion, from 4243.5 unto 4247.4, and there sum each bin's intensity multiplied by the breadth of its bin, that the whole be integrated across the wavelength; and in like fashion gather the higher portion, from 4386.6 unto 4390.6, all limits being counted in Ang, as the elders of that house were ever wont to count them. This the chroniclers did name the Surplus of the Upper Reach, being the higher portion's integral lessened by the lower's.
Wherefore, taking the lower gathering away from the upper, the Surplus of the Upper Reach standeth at -7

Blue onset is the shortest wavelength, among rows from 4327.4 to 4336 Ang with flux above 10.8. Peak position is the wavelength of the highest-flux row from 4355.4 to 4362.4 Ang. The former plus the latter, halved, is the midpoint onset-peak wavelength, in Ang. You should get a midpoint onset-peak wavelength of 4344.4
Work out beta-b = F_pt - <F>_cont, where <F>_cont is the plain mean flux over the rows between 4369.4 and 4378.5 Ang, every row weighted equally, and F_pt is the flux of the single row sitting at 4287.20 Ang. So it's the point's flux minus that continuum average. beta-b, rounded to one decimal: -3.7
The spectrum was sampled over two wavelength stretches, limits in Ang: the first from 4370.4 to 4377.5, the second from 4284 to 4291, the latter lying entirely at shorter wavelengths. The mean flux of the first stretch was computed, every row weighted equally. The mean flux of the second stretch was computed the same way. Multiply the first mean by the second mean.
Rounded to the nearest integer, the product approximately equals 132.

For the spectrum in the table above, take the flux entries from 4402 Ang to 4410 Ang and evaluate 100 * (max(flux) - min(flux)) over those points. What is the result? 345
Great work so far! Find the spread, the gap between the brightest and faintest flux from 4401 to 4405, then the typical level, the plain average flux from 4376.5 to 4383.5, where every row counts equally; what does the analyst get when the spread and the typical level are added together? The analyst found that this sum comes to 14.2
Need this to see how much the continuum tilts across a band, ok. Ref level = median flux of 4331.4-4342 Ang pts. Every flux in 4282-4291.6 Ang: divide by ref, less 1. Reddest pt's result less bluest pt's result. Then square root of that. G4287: 0.31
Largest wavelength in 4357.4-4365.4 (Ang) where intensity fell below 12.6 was 4358.87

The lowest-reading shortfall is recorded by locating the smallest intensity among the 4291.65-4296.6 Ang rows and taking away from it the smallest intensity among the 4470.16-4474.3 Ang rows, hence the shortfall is -4.3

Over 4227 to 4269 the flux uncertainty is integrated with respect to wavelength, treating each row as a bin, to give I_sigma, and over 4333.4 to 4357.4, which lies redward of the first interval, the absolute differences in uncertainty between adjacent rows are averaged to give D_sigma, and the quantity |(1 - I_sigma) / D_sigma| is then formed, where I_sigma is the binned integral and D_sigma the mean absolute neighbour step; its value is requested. 272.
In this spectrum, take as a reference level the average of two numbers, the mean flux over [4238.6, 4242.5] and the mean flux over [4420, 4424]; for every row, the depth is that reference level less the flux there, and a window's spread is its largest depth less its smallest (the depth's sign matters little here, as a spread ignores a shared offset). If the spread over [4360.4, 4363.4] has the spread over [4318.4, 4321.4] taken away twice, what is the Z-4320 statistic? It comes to -2.3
